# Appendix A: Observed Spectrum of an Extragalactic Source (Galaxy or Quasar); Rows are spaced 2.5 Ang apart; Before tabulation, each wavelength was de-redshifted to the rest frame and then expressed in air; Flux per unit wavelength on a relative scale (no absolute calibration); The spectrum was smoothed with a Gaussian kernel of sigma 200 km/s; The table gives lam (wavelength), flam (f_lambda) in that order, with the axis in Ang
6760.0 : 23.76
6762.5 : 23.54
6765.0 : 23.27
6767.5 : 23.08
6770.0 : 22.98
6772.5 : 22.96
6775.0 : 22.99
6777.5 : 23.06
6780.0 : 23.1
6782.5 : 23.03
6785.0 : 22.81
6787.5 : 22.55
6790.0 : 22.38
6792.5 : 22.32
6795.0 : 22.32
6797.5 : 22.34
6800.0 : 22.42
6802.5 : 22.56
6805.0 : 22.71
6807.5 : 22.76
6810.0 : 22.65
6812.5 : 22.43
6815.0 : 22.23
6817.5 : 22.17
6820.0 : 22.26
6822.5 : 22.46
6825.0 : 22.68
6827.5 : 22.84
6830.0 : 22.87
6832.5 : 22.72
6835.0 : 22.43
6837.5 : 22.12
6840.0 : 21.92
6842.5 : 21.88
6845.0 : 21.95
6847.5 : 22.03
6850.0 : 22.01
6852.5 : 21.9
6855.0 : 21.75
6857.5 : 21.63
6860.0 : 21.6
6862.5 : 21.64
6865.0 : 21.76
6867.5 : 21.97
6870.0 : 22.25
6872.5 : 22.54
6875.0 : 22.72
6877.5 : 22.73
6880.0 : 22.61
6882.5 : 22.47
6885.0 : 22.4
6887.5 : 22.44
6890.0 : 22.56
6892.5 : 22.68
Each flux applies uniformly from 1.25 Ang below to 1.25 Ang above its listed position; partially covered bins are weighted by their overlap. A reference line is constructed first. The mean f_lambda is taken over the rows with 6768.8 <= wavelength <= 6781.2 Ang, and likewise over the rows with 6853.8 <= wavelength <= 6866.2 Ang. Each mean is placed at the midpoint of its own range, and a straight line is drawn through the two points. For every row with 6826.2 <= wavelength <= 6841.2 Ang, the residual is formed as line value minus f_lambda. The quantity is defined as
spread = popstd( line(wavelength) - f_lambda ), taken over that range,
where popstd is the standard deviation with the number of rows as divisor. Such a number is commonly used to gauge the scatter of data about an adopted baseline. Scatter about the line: 0.30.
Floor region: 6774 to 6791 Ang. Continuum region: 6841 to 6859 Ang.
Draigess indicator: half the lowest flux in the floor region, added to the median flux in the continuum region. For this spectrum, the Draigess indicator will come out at 33.09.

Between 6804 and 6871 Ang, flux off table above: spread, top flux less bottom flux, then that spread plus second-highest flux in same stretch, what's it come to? 24.1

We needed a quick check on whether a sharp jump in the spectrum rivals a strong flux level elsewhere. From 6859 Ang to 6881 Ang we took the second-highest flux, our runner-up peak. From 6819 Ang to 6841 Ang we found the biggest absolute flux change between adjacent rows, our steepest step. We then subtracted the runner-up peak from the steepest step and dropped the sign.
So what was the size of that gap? 22.4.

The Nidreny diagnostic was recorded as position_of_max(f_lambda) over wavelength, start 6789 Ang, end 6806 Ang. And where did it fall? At 6805.0 Ang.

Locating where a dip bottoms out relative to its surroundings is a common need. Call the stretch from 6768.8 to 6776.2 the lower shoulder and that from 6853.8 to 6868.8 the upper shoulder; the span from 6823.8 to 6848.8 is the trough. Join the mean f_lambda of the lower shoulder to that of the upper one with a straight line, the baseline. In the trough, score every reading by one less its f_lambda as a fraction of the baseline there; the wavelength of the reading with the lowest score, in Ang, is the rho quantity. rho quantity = 6830.0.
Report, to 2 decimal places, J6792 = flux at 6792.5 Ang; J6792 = 22.32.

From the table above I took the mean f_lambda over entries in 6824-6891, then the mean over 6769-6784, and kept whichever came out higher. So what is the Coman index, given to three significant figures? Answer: 23.0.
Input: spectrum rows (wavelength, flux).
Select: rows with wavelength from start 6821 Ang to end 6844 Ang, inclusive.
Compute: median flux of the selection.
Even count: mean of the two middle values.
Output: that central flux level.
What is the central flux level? 22.46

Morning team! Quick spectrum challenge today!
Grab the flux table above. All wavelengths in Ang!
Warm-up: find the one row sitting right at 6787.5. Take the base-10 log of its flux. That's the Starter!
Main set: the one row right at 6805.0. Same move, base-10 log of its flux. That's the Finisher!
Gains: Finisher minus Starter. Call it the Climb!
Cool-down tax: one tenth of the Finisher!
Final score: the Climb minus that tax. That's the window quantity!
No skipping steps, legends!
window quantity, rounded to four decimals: -0.1326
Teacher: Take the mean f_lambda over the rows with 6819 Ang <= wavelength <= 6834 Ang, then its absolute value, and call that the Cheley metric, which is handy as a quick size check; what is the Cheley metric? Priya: 22.6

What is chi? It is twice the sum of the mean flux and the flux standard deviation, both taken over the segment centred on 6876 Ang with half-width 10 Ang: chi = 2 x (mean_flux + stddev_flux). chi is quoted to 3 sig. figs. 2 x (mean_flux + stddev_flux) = 45.4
